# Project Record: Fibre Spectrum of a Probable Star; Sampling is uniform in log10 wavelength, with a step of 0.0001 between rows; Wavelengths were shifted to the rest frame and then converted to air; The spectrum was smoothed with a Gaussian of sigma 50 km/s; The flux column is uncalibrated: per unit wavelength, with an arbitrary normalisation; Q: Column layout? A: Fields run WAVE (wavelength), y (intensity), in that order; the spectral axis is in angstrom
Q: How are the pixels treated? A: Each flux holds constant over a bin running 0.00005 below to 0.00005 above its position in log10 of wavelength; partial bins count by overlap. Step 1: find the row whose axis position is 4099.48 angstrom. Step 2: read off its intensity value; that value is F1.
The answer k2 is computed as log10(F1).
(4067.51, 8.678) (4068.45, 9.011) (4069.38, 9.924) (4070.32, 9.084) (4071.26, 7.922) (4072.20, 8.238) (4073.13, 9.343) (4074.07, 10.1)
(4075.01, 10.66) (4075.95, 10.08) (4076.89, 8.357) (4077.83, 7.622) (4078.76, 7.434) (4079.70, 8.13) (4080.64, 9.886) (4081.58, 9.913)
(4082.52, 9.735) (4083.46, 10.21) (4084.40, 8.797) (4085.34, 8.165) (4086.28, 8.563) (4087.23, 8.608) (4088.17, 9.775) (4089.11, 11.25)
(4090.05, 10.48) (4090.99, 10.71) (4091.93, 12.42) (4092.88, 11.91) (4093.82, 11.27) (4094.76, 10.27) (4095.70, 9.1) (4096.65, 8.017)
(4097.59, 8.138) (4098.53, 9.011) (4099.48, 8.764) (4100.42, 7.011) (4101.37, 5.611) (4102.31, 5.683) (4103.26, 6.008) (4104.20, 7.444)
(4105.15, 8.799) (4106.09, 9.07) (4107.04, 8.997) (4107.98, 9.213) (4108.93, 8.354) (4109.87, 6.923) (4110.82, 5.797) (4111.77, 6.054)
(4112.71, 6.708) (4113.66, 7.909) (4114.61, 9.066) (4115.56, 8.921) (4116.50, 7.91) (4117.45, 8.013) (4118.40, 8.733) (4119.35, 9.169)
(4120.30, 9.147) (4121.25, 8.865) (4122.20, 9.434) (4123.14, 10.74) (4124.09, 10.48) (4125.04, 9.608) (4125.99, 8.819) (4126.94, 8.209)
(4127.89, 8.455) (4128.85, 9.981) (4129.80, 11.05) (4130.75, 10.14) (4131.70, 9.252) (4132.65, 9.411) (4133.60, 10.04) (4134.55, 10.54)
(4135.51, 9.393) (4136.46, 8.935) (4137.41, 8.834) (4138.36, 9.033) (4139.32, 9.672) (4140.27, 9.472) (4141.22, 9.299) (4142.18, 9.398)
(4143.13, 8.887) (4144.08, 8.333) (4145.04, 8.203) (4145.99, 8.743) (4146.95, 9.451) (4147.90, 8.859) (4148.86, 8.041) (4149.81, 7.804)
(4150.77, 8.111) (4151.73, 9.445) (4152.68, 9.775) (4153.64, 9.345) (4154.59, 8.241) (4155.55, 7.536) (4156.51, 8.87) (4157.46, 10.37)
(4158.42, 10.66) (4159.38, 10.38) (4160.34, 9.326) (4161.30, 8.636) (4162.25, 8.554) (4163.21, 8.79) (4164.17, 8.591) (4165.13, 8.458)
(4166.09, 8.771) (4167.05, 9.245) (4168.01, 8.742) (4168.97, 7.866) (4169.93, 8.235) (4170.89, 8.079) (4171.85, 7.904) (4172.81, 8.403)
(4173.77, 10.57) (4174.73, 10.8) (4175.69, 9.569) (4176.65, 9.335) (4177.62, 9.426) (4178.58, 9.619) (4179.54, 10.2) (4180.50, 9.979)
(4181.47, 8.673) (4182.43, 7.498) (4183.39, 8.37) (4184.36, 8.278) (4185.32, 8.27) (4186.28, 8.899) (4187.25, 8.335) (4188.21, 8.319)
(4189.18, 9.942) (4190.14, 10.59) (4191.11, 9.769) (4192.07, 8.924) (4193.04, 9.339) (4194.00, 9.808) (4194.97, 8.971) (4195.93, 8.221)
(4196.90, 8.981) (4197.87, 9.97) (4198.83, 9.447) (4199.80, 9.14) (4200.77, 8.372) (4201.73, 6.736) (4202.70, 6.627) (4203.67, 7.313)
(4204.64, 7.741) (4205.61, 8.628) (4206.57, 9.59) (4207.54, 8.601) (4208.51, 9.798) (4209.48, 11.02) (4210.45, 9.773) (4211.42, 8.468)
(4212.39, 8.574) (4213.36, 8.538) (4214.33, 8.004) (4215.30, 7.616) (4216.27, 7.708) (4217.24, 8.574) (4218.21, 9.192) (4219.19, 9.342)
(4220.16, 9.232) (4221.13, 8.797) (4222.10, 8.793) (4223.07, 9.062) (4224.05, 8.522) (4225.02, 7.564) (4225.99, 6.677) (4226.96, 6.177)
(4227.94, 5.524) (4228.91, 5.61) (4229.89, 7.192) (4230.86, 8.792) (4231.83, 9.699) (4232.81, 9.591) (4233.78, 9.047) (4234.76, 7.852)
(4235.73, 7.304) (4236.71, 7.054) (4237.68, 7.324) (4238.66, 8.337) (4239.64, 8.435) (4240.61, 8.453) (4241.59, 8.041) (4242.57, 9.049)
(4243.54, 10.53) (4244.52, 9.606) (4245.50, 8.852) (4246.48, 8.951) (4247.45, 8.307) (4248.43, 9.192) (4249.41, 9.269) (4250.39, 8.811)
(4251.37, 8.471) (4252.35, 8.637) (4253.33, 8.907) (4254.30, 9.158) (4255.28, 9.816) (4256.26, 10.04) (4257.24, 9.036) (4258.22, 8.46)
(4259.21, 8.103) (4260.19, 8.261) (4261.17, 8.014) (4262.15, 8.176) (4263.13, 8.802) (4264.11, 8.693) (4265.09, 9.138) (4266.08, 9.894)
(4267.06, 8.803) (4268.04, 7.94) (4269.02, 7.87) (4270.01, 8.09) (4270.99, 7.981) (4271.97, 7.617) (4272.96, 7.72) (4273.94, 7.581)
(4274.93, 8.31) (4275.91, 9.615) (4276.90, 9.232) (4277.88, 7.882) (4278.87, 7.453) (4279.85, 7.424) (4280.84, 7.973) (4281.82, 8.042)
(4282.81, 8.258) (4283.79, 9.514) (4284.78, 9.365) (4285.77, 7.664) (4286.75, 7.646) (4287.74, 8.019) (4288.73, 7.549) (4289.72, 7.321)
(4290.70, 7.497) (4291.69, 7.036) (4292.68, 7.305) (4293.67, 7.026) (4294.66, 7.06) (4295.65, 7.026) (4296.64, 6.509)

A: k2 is 0.94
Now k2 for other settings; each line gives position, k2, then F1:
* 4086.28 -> 0.93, 8.563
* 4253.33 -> 0.95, 8.907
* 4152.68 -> 0.99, 9.775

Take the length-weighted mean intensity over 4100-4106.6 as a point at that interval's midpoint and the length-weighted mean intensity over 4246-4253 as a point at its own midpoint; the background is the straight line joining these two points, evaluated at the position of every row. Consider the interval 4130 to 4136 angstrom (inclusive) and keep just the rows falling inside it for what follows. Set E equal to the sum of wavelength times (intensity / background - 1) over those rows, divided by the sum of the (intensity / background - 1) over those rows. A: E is 4133.1 angstrom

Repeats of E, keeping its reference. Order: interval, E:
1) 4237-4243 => 4238.7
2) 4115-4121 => 4118.2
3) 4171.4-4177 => 4174.8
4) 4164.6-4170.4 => 4167.0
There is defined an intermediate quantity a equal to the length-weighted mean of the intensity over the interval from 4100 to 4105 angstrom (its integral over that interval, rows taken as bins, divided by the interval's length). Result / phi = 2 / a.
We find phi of 0.308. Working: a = 6.5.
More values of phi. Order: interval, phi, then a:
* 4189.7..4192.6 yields 0.206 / 9.7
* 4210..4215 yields 0.232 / 8.6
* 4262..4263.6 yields 0.234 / 8.6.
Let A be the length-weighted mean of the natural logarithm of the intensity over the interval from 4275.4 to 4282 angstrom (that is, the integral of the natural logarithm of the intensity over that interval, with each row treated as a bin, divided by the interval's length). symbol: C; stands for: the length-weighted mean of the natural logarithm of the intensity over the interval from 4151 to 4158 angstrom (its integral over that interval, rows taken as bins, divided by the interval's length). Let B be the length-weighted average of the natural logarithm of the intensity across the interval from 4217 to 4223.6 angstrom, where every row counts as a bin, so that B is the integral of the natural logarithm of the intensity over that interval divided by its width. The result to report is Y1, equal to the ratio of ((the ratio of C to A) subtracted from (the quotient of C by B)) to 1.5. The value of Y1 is -0.03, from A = 2.11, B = 2.196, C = 2.20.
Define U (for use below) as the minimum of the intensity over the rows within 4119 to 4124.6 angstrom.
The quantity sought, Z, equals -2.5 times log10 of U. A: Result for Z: -2.37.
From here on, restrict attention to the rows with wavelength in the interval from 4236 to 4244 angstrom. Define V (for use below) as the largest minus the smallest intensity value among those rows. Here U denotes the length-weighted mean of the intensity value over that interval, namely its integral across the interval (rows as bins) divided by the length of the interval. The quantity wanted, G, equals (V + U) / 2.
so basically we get 5.92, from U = 8.4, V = 3.5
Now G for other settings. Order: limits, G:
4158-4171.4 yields 5.83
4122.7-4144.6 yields 6.16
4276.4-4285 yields 5.20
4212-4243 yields 6.14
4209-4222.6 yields 6.12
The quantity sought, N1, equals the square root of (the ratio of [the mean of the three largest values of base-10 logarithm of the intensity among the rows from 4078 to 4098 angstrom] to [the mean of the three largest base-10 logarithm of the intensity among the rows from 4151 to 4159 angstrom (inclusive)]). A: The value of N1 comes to 1.031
